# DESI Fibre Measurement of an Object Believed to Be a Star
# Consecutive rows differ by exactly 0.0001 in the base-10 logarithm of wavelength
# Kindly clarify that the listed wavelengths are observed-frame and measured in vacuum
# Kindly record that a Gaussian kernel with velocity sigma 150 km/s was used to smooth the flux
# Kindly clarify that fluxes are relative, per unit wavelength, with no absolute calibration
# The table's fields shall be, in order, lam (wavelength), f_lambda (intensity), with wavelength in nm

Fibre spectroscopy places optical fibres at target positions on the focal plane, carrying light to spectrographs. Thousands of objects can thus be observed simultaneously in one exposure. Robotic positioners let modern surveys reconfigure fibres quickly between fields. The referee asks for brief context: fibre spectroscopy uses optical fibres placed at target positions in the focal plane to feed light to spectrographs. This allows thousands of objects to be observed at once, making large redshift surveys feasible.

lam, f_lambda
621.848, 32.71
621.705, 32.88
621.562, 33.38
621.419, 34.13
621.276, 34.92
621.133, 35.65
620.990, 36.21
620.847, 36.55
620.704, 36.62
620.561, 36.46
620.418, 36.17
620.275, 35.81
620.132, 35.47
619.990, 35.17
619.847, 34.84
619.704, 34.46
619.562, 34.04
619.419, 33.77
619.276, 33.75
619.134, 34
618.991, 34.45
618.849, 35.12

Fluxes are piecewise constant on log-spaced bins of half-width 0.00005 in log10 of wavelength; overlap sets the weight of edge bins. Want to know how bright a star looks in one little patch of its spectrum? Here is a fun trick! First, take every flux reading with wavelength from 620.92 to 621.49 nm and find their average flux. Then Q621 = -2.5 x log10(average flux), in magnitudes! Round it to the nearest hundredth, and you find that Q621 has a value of -3.87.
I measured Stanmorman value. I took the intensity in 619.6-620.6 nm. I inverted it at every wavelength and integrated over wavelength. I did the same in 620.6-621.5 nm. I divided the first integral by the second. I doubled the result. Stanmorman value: 2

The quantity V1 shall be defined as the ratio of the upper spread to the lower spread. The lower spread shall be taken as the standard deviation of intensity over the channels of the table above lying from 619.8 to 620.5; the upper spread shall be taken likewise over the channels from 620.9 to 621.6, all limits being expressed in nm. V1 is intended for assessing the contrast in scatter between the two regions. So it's 2.2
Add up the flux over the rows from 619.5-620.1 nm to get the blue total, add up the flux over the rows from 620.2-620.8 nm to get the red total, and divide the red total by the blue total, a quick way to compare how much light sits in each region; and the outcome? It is 1.05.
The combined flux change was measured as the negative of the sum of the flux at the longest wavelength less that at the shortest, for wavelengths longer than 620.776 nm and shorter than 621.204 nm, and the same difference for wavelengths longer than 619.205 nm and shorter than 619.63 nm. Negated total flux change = 0.6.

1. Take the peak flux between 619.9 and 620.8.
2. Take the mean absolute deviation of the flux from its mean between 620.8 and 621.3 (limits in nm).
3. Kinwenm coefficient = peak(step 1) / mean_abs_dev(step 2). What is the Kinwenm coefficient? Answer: 67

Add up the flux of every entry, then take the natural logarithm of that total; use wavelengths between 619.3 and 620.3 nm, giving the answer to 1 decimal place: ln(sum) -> 5.5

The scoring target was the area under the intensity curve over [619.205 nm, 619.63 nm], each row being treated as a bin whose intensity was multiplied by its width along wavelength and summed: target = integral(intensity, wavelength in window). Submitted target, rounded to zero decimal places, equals 14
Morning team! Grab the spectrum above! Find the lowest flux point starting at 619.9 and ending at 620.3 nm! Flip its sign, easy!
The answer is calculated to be -35.2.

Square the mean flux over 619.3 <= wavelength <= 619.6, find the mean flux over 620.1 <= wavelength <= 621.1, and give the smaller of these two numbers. 36.2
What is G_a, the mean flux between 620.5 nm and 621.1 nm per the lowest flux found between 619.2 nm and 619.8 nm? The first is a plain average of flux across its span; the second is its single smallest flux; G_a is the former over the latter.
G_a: 1.08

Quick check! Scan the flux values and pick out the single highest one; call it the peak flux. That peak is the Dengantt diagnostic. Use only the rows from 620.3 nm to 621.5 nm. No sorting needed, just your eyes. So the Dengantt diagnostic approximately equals 36.62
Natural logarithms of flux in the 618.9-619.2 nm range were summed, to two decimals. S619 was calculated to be 7.07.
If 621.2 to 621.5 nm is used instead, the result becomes 7.08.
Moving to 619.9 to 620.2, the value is 7.13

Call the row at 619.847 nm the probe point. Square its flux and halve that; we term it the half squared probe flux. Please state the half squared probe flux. 607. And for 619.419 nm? 570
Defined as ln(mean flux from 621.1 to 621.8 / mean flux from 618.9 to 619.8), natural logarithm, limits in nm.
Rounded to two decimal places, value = 0.00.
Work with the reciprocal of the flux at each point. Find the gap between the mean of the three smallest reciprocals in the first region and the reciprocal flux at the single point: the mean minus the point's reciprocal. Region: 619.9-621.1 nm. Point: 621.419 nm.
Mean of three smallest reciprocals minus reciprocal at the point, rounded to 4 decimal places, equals -0.0019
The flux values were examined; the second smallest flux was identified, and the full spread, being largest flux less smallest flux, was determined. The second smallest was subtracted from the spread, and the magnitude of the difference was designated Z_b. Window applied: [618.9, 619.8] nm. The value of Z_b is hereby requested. 33.1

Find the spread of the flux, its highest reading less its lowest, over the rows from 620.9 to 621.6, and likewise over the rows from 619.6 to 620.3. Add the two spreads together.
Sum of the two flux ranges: 4.2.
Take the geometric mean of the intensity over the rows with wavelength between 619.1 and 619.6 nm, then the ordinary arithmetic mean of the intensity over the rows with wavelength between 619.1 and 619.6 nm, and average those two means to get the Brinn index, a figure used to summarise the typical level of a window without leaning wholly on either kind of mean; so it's 33.9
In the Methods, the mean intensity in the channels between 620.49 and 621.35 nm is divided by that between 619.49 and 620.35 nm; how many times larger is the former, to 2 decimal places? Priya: 1.03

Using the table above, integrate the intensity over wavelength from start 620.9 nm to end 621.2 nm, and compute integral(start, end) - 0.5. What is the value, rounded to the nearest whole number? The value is 10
